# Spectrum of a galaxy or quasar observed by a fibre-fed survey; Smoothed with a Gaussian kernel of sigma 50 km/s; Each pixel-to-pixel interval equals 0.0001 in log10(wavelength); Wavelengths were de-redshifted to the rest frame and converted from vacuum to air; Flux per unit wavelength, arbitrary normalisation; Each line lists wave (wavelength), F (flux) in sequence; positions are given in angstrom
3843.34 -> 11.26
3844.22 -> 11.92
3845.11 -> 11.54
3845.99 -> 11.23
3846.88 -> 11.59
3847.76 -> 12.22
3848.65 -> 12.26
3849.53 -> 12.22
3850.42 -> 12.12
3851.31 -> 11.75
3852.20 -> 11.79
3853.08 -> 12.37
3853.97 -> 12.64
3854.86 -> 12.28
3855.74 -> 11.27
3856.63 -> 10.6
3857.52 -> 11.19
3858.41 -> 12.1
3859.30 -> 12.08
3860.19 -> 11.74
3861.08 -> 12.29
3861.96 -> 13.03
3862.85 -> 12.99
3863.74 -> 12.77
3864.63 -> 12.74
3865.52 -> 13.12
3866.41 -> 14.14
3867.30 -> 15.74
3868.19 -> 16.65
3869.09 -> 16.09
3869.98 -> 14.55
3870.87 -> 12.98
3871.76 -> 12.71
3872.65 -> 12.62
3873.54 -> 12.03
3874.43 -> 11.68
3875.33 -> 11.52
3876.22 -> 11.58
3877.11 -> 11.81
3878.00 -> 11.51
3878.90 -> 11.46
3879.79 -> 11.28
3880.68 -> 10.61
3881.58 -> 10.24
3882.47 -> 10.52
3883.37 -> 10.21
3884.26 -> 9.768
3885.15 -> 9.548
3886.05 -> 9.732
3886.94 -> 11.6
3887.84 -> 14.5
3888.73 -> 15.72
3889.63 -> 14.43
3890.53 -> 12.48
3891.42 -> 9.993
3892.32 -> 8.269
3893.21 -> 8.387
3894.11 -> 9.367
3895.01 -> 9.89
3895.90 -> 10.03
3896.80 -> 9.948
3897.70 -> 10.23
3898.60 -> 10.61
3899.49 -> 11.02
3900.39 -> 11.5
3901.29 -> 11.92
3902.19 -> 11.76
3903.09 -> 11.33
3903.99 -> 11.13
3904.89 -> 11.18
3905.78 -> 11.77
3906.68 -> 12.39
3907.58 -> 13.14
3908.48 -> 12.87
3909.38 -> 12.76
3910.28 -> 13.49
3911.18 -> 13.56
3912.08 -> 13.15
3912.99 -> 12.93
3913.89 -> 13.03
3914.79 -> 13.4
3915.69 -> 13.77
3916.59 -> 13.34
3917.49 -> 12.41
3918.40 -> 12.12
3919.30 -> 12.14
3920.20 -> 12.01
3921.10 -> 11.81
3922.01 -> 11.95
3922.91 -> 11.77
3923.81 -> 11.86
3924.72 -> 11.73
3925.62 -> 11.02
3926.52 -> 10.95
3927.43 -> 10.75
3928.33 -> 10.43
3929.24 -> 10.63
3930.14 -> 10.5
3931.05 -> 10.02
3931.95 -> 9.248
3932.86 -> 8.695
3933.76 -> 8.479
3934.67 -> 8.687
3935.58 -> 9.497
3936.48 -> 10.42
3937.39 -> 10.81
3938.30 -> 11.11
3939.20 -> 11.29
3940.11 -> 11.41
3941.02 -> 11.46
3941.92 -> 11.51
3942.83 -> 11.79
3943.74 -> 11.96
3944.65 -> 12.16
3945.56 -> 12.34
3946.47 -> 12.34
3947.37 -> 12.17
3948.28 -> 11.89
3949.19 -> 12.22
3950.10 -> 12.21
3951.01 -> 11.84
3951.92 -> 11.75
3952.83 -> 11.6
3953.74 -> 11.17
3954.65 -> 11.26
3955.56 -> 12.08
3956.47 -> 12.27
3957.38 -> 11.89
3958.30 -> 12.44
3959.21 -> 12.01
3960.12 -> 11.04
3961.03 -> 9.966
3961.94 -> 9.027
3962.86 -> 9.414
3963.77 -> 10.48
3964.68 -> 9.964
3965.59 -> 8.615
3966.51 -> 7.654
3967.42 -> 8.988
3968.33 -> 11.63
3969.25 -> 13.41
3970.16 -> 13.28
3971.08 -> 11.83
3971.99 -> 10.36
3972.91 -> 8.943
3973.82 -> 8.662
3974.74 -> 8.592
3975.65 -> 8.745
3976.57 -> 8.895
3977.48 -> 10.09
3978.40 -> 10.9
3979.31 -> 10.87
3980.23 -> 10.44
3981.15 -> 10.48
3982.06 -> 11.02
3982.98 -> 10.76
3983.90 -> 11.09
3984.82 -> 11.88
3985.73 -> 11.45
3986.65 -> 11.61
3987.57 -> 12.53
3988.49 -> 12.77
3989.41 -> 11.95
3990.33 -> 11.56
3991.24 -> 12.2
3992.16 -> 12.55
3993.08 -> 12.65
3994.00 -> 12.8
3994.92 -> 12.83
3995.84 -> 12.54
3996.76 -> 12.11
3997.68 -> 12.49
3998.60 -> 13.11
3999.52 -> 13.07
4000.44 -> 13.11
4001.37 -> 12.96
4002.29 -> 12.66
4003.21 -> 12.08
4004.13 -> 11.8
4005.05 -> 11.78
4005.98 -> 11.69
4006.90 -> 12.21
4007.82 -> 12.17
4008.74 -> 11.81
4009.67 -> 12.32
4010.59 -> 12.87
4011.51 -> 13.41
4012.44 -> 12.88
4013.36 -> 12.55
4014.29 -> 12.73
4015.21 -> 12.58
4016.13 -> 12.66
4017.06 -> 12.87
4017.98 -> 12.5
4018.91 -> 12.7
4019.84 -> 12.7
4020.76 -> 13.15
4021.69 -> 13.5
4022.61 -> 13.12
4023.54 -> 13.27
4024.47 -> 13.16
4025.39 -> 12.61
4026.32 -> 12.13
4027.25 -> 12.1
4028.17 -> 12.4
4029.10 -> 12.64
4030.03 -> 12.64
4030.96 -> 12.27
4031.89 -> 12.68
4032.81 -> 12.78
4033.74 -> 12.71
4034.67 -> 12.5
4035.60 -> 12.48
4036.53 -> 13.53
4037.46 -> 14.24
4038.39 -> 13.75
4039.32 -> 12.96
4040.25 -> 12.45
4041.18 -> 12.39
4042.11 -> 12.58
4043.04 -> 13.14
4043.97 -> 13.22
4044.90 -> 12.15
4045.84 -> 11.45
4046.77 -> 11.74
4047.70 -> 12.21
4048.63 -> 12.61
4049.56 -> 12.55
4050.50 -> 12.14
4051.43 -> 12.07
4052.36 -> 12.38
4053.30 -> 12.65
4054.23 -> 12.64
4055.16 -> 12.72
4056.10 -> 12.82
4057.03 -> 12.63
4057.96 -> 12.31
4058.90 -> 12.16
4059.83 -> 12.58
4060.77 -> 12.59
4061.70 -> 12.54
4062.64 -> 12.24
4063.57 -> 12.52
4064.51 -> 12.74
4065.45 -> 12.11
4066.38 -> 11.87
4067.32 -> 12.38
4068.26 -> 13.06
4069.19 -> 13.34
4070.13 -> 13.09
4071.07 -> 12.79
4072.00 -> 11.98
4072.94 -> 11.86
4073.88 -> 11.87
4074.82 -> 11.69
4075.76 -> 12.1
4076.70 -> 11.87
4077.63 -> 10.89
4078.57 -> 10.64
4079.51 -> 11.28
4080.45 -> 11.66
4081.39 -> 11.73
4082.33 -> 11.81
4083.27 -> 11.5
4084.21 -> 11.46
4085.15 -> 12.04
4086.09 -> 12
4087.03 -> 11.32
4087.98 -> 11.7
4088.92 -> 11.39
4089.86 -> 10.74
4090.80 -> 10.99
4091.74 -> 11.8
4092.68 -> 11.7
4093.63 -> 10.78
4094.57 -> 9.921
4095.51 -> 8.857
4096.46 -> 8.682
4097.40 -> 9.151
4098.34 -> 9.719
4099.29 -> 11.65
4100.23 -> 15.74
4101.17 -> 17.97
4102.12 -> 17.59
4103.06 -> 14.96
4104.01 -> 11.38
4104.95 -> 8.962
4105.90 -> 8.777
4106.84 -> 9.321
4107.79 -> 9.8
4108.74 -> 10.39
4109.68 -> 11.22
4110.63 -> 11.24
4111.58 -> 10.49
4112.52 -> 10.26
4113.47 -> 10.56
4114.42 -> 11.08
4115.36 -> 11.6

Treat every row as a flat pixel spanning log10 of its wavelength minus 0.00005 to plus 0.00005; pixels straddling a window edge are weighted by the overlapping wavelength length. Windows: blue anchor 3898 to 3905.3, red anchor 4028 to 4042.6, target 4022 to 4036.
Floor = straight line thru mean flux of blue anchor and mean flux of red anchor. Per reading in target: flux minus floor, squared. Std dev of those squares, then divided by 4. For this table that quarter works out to 0.0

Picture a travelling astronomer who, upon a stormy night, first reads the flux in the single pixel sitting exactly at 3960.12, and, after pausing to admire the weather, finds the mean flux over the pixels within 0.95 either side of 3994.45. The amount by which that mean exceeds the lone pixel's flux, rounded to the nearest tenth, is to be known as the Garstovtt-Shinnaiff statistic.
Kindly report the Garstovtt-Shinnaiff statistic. 1.8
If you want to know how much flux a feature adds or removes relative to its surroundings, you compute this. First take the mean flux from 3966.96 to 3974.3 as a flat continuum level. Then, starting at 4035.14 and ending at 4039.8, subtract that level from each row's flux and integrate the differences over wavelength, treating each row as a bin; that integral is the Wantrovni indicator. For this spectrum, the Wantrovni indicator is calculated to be 12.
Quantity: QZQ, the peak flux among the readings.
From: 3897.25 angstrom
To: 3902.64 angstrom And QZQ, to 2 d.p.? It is 11.92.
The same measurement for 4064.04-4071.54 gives 13.34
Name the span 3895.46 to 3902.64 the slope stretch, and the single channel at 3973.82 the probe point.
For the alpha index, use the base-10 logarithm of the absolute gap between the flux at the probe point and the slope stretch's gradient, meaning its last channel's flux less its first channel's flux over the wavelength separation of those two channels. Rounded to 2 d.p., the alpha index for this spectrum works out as 0.92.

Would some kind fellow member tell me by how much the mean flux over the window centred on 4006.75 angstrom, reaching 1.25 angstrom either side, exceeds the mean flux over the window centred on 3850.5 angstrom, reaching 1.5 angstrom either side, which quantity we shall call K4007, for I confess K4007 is 0.0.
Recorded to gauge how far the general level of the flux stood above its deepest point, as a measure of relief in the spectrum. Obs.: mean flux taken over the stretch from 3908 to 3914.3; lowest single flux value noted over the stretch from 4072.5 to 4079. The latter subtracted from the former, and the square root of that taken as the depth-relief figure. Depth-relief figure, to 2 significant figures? 1.6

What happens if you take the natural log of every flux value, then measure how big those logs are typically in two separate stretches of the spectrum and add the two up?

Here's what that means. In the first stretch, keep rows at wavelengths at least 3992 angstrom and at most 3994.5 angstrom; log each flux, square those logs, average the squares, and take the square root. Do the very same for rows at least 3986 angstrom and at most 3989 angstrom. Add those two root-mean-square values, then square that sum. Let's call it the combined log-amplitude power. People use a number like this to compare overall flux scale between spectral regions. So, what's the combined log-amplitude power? 25.5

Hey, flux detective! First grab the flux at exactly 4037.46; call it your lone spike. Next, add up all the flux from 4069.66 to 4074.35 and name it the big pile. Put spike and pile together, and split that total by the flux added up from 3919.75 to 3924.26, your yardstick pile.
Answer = 1.28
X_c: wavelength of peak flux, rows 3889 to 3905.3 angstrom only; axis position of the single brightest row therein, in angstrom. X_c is 3889.63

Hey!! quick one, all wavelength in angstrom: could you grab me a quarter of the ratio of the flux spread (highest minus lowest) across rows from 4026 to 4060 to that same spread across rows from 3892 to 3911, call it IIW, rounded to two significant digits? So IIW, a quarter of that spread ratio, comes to 0.13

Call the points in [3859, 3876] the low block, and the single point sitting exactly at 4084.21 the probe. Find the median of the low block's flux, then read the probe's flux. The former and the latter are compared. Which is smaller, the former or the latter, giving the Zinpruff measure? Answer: 11.5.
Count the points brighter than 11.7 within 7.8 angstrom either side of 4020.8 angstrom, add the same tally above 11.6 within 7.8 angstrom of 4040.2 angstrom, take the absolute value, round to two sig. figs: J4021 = 33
